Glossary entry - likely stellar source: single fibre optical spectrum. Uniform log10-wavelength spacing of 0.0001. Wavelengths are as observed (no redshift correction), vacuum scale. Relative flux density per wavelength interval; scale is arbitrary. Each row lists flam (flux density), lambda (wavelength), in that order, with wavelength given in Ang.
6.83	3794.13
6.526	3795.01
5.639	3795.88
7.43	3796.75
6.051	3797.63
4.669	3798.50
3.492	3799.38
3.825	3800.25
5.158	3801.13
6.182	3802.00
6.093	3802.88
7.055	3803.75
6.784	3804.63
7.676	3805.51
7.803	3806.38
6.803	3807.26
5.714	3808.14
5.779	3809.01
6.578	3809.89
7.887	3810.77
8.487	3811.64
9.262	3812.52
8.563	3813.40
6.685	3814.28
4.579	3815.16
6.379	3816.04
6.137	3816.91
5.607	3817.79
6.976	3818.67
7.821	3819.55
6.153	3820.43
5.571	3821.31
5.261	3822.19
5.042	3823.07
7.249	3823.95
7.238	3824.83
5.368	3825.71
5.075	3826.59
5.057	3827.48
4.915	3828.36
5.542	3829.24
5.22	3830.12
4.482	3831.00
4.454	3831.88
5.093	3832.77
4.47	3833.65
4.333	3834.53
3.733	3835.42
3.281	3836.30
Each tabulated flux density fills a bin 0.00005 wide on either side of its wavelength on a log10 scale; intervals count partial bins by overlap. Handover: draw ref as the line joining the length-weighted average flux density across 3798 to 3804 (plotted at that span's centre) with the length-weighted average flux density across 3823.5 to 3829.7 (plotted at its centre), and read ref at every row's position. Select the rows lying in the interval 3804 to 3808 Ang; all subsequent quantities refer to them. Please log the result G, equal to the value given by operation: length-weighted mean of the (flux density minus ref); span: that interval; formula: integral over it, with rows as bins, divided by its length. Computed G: 1.9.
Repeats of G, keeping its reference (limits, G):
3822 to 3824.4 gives 0.2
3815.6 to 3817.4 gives 0.7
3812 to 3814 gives 3.3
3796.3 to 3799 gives 0.9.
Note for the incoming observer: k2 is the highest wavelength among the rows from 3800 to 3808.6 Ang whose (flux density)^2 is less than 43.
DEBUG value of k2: 3808.14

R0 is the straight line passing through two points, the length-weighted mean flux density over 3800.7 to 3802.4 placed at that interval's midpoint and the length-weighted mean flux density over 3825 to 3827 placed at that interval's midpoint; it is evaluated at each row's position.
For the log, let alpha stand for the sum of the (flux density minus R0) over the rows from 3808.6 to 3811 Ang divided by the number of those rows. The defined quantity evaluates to 1.1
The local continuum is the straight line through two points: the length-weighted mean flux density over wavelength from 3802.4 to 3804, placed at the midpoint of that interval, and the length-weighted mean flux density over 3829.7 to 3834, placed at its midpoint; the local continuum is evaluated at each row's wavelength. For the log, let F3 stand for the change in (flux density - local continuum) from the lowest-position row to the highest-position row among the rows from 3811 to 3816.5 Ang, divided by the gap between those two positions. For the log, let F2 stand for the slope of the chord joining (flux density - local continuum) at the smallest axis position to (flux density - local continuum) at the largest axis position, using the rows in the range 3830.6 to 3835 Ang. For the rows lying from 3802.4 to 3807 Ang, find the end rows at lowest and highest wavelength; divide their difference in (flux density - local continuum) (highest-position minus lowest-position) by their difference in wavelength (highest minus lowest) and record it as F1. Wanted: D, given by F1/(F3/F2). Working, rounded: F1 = 0.6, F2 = 0.02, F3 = -0.42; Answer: -0.03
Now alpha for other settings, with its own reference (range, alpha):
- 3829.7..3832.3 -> -0.7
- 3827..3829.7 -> -0.3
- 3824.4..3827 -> 0.4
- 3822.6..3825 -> 1.0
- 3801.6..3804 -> 0.8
